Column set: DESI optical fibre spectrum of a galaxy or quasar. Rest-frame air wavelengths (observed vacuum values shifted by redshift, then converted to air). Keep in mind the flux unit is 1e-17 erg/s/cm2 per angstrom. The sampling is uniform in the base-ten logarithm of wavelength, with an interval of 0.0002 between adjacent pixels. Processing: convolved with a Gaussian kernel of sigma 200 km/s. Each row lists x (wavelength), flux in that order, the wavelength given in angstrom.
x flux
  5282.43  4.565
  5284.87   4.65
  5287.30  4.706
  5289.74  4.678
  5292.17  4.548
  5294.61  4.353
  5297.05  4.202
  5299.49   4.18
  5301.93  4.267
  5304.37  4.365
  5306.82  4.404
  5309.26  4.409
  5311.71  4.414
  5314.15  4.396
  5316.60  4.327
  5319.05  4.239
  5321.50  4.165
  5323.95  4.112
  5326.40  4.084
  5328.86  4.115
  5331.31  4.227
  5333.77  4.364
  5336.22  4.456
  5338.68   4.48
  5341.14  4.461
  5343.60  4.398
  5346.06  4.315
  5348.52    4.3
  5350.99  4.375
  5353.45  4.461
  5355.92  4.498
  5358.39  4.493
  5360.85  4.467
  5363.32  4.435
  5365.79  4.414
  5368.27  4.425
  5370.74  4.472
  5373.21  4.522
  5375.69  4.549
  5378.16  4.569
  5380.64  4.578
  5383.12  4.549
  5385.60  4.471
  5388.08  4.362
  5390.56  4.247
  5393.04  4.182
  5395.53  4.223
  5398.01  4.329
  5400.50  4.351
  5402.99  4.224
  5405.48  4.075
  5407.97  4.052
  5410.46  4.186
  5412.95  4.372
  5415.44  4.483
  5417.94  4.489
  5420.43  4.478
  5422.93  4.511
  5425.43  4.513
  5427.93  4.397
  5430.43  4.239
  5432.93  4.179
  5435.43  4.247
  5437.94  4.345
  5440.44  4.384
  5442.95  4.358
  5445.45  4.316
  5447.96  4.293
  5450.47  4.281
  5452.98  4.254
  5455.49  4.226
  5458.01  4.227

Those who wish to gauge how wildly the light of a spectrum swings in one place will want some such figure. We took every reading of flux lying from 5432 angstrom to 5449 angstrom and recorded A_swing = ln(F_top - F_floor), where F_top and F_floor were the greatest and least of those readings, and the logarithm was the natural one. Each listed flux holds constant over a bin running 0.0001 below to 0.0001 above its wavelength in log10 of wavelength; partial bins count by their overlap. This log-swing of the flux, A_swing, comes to -1.58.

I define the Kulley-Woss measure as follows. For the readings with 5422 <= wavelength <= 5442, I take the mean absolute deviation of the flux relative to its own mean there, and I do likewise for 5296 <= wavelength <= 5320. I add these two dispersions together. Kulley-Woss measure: 0.178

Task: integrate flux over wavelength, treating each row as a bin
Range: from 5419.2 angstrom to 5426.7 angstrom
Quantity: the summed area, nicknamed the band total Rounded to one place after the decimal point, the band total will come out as 33.7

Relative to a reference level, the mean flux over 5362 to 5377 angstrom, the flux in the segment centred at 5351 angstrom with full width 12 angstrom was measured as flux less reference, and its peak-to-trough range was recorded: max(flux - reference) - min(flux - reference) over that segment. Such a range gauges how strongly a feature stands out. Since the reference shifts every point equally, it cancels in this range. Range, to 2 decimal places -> 0.20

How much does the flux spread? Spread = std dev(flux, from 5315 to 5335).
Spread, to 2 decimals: 0.10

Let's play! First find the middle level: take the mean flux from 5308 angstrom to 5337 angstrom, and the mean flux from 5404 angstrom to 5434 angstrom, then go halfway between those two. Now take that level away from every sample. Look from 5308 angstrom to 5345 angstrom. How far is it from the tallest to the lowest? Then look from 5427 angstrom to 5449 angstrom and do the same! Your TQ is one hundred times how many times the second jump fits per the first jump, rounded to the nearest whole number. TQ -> 55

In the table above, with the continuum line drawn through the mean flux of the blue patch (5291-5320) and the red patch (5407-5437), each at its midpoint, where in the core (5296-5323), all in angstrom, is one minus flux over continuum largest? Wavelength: 5321.50 angstrom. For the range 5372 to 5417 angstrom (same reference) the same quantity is 5407.97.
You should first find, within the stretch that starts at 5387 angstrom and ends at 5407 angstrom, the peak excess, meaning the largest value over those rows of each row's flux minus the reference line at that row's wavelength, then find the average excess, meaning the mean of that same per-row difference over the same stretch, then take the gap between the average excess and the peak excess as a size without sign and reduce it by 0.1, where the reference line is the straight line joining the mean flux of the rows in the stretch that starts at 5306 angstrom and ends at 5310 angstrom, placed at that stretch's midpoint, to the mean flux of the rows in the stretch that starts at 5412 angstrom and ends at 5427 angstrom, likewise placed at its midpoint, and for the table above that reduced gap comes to 0.02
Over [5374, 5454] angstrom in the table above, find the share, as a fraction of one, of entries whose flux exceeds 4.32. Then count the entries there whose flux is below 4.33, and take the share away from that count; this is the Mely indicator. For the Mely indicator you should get 14.4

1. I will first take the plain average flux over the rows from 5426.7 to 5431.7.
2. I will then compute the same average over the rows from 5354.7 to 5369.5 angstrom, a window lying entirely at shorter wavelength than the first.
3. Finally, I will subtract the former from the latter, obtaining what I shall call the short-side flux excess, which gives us 0.14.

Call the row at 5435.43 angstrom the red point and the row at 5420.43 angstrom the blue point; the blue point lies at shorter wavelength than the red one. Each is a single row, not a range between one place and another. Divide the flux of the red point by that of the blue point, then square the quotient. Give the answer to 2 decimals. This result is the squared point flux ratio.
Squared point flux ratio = 0.90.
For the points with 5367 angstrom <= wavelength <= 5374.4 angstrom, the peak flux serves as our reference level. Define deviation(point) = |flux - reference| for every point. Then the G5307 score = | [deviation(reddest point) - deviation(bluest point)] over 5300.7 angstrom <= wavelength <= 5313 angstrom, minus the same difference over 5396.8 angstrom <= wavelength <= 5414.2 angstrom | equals 0.10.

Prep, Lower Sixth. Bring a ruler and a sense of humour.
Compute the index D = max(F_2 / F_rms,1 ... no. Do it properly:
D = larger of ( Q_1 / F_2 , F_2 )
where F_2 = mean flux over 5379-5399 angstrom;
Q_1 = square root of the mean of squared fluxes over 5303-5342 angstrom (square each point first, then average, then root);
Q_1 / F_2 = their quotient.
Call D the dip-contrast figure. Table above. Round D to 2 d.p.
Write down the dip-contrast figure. 4.37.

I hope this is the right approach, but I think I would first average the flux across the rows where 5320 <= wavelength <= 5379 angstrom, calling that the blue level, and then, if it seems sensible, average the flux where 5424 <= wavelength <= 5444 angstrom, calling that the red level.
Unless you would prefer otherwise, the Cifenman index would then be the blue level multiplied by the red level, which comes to 19.0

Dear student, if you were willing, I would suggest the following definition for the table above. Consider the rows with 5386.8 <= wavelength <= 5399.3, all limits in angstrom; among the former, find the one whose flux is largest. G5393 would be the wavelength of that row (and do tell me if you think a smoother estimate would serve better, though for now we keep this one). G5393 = 5388.08 angstrom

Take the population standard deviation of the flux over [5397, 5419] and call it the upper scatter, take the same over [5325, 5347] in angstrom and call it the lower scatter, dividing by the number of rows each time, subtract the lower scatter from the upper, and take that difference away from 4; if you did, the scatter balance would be 3.99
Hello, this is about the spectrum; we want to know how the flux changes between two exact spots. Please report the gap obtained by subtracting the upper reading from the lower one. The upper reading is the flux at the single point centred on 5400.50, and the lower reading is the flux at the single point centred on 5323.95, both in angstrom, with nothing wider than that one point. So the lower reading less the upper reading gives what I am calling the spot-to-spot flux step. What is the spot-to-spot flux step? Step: -0.24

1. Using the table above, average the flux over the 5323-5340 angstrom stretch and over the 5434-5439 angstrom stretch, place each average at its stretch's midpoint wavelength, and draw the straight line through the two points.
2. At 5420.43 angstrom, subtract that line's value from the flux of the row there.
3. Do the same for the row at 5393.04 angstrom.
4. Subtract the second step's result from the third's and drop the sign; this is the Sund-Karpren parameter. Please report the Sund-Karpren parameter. 0.29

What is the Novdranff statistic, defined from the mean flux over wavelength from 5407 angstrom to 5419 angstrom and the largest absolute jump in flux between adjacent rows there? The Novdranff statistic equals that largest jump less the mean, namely -4.13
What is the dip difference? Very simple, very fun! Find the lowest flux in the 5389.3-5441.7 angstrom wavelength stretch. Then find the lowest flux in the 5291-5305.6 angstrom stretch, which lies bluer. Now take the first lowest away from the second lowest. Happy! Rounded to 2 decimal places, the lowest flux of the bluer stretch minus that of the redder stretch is 0.13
